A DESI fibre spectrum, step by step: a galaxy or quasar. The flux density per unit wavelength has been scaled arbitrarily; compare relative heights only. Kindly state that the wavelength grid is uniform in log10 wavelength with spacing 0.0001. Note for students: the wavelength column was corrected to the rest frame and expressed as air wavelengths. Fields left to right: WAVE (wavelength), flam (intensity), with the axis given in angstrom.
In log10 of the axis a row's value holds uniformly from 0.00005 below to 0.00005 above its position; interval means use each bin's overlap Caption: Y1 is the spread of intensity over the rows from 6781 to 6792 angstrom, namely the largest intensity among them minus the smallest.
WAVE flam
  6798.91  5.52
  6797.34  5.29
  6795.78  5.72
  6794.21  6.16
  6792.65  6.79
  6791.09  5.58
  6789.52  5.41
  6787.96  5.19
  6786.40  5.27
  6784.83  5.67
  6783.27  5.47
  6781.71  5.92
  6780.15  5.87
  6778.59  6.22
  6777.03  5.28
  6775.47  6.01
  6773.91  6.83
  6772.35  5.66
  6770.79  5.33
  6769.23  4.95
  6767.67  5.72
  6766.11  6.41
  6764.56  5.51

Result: 0.73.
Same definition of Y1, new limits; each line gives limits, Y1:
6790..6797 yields 1.21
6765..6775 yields 1.88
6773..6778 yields 1.55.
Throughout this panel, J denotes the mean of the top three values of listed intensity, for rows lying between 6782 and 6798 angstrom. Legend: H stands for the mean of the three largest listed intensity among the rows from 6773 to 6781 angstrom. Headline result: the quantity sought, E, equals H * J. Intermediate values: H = 6.35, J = 6.22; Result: 39.5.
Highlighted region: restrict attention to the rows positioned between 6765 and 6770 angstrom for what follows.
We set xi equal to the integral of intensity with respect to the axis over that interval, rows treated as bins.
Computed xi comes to 28.4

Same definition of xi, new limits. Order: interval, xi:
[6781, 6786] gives 28.2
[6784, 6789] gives 26.9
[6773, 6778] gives 30.2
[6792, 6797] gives 30.7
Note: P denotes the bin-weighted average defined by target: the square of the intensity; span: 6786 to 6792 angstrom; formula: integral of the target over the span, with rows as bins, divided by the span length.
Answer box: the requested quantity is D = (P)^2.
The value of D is 855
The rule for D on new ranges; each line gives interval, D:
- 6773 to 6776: 1715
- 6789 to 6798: 1185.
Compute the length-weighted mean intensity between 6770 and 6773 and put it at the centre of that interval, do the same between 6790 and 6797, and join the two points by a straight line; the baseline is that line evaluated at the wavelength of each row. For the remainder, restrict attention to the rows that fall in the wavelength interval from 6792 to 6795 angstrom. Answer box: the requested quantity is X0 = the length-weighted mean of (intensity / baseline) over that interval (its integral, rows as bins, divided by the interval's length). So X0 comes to 1.08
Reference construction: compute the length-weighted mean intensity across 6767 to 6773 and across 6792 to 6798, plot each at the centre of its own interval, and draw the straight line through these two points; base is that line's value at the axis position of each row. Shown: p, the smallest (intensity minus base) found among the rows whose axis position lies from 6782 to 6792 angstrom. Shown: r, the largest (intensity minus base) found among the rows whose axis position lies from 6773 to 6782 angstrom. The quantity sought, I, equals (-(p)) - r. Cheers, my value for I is -0.7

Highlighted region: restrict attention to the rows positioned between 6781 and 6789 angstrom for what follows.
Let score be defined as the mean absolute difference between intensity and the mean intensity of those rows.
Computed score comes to 0.23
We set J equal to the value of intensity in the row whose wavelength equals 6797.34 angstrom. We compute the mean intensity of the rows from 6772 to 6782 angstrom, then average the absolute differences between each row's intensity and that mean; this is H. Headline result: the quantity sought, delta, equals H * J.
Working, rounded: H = 0.33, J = 5.29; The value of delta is 1.7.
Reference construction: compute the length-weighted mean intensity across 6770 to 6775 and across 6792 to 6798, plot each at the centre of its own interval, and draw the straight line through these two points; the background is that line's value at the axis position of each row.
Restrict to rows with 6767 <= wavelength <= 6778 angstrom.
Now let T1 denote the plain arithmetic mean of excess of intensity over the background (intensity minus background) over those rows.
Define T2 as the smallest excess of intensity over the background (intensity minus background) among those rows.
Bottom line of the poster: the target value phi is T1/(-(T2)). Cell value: -0.26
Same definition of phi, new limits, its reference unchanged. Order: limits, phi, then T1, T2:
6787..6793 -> -0.30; -0.24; -0.78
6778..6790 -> -0.43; -0.34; -0.78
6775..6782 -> -0.14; -0.09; -0.67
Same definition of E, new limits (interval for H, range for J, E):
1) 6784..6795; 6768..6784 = 39.4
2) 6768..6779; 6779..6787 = 37.0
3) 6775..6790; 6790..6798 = 37.7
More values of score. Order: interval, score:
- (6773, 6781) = 0.39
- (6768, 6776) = 0.53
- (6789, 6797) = 0.43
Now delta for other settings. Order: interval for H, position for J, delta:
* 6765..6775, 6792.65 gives 3.6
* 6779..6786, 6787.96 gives 0.8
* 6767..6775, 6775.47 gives 2.8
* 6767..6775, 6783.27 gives 2.5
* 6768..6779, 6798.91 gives 2.8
